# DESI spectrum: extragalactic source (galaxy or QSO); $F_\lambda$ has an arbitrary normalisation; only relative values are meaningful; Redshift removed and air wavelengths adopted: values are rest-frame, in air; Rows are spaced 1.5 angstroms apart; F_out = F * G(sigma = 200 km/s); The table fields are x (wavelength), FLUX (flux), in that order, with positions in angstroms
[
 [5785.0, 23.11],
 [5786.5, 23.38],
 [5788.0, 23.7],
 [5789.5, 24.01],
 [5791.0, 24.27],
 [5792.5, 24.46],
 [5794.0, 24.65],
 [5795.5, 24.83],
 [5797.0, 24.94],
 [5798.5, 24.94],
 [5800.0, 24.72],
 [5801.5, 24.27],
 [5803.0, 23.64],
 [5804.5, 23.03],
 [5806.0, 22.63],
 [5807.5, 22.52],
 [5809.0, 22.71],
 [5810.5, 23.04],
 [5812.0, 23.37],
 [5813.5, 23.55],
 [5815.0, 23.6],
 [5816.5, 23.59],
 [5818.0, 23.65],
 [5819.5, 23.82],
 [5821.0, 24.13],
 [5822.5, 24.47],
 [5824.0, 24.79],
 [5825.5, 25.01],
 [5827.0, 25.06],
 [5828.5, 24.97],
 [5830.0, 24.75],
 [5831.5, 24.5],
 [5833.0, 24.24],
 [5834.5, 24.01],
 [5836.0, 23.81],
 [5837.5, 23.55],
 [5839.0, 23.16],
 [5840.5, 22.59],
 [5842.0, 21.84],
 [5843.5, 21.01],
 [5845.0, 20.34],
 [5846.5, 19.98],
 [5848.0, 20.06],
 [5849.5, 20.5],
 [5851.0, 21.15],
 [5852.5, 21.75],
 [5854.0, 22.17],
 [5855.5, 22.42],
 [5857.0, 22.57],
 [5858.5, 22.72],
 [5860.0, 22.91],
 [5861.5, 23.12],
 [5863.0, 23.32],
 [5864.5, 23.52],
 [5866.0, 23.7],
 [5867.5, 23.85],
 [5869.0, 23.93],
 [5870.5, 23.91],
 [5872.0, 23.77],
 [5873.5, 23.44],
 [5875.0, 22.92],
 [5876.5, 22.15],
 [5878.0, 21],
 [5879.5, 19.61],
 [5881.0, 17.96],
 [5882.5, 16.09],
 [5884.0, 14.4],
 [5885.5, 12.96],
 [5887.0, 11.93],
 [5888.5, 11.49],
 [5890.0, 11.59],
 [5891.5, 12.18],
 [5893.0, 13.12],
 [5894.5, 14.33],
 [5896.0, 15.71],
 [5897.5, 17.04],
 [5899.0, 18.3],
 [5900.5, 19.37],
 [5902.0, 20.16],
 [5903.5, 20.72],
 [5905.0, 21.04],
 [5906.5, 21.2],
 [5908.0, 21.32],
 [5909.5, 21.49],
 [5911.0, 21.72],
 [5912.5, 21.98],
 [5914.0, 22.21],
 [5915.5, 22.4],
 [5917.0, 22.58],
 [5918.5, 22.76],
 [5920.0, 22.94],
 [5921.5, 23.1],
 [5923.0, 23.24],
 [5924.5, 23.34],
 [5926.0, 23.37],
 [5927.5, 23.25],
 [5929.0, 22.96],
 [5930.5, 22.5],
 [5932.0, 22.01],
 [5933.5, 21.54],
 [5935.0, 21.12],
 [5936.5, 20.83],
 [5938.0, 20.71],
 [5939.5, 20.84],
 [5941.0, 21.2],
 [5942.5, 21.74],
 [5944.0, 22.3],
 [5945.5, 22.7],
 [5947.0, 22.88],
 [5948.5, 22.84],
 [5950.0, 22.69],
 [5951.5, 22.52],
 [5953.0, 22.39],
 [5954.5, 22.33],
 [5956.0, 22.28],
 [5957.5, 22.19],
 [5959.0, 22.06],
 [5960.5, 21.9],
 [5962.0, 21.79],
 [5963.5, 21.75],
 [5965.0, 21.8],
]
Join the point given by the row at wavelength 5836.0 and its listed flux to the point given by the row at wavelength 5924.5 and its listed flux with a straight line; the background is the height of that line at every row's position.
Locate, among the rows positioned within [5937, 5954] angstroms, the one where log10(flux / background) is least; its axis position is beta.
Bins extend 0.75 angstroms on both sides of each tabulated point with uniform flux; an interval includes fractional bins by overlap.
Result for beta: 5938.0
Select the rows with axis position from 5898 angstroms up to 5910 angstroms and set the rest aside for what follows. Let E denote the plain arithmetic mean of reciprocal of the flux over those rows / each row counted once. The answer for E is 0.049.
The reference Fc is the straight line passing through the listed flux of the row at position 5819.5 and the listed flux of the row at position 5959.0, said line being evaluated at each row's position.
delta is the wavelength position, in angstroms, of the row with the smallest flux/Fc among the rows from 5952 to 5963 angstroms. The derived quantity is 5962.0 angstroms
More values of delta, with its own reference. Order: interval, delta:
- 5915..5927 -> 5915.5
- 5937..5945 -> 5938.0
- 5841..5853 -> 5846.5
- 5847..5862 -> 5848.0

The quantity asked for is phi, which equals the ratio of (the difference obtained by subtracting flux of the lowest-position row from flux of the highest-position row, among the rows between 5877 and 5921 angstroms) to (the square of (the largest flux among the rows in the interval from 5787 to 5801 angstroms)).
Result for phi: 0.003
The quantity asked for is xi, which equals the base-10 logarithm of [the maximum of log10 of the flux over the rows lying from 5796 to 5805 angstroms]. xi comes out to 0.145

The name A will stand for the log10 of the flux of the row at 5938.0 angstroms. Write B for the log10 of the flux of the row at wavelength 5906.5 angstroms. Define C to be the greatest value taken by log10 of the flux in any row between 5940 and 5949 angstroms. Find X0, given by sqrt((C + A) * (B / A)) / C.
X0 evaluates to 1.21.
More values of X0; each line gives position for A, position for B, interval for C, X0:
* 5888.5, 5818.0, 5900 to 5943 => 1.30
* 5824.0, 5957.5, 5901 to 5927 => 1.19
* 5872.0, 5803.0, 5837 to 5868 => 1.20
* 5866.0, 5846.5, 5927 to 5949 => 1.18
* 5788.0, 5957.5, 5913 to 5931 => 1.20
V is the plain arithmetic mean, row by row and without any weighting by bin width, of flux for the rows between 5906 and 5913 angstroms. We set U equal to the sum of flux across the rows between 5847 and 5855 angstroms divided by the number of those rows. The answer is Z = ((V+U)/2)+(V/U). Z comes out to 22.4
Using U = 21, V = 21.5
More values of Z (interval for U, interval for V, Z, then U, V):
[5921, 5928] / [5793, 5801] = 25.1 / 23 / 24.8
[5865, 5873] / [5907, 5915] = 23.7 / 24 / 21.7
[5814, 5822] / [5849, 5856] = 23.6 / 24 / 21.6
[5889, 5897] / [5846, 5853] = 18.6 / 13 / 20.7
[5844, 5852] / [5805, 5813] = 22.7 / 20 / 22.9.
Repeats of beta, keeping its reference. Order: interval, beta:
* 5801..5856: 5846.5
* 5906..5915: 5906.5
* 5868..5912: 5888.5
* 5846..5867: 5846.5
